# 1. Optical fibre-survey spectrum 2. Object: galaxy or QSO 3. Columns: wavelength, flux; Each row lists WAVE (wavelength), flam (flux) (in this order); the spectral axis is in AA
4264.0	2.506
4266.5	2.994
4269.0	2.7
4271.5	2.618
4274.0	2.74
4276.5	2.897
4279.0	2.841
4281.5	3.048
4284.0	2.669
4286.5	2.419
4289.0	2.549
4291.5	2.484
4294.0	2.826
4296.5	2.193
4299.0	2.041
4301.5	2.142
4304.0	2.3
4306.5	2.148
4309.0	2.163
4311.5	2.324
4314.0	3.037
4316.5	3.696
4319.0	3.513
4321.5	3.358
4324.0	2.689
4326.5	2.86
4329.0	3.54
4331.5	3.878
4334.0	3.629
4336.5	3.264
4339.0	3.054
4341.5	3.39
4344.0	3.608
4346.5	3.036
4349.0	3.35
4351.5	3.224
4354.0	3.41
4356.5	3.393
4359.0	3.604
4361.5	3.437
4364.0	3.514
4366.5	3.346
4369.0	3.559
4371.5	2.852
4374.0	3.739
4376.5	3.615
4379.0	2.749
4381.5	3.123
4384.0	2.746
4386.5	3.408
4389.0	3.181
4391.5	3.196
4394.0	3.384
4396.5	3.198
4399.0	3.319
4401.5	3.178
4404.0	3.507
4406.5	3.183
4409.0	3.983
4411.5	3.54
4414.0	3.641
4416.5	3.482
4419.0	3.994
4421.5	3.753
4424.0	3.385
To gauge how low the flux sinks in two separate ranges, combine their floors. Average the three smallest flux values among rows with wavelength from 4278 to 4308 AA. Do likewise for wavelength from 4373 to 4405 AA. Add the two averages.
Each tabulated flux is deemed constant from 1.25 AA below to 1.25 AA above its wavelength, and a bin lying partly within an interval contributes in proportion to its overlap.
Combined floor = 4.98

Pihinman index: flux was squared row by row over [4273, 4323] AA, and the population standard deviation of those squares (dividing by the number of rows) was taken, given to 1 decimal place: 2.7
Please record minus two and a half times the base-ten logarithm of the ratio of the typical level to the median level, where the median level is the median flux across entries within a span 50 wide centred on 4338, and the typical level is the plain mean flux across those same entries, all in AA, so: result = 0.01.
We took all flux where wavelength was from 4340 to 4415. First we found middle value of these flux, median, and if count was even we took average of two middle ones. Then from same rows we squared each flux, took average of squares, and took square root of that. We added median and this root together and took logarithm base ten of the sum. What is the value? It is 0.829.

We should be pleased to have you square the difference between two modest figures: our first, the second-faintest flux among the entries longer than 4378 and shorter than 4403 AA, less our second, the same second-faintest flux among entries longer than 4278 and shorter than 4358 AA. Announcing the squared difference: 0.37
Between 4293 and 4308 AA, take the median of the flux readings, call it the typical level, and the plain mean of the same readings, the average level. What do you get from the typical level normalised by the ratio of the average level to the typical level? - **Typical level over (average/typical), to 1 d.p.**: 2.1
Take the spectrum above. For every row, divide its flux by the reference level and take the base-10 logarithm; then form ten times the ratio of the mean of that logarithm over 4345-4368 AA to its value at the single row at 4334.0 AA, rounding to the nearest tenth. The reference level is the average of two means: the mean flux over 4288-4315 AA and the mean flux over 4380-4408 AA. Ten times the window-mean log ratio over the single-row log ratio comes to 7.1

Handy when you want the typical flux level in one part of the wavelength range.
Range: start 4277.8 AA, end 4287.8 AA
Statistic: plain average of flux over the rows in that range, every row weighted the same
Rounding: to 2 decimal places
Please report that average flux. 2.74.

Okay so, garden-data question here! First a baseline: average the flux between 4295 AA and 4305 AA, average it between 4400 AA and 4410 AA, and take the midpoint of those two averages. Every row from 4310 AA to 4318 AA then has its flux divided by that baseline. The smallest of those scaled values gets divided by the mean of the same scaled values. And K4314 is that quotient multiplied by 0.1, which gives 0.077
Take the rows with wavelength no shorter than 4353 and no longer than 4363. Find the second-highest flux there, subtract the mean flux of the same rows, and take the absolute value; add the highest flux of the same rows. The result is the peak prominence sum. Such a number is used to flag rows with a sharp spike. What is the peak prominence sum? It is 3.63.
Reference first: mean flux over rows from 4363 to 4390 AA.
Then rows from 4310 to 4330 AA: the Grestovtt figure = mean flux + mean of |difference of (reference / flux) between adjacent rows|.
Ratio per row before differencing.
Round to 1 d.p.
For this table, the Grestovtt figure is 3.3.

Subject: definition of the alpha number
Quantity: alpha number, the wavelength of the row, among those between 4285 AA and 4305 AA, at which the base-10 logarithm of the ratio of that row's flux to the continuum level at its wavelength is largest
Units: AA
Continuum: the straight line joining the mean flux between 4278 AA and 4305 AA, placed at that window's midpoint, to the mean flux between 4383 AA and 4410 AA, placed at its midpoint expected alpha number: 4294.0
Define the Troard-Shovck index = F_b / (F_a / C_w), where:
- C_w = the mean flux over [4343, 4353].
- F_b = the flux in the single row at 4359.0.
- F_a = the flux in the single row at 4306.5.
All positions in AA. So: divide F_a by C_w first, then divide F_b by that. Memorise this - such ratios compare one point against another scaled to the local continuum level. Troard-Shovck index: 5.5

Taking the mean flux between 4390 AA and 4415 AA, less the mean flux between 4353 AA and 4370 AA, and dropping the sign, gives 0.1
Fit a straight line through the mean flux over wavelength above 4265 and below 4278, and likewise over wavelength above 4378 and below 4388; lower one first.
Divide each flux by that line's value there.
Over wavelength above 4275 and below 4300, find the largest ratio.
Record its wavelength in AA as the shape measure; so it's 4281.5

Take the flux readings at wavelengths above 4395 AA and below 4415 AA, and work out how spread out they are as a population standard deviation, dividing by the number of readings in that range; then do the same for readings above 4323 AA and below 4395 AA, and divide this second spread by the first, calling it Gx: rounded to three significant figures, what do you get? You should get 1.16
